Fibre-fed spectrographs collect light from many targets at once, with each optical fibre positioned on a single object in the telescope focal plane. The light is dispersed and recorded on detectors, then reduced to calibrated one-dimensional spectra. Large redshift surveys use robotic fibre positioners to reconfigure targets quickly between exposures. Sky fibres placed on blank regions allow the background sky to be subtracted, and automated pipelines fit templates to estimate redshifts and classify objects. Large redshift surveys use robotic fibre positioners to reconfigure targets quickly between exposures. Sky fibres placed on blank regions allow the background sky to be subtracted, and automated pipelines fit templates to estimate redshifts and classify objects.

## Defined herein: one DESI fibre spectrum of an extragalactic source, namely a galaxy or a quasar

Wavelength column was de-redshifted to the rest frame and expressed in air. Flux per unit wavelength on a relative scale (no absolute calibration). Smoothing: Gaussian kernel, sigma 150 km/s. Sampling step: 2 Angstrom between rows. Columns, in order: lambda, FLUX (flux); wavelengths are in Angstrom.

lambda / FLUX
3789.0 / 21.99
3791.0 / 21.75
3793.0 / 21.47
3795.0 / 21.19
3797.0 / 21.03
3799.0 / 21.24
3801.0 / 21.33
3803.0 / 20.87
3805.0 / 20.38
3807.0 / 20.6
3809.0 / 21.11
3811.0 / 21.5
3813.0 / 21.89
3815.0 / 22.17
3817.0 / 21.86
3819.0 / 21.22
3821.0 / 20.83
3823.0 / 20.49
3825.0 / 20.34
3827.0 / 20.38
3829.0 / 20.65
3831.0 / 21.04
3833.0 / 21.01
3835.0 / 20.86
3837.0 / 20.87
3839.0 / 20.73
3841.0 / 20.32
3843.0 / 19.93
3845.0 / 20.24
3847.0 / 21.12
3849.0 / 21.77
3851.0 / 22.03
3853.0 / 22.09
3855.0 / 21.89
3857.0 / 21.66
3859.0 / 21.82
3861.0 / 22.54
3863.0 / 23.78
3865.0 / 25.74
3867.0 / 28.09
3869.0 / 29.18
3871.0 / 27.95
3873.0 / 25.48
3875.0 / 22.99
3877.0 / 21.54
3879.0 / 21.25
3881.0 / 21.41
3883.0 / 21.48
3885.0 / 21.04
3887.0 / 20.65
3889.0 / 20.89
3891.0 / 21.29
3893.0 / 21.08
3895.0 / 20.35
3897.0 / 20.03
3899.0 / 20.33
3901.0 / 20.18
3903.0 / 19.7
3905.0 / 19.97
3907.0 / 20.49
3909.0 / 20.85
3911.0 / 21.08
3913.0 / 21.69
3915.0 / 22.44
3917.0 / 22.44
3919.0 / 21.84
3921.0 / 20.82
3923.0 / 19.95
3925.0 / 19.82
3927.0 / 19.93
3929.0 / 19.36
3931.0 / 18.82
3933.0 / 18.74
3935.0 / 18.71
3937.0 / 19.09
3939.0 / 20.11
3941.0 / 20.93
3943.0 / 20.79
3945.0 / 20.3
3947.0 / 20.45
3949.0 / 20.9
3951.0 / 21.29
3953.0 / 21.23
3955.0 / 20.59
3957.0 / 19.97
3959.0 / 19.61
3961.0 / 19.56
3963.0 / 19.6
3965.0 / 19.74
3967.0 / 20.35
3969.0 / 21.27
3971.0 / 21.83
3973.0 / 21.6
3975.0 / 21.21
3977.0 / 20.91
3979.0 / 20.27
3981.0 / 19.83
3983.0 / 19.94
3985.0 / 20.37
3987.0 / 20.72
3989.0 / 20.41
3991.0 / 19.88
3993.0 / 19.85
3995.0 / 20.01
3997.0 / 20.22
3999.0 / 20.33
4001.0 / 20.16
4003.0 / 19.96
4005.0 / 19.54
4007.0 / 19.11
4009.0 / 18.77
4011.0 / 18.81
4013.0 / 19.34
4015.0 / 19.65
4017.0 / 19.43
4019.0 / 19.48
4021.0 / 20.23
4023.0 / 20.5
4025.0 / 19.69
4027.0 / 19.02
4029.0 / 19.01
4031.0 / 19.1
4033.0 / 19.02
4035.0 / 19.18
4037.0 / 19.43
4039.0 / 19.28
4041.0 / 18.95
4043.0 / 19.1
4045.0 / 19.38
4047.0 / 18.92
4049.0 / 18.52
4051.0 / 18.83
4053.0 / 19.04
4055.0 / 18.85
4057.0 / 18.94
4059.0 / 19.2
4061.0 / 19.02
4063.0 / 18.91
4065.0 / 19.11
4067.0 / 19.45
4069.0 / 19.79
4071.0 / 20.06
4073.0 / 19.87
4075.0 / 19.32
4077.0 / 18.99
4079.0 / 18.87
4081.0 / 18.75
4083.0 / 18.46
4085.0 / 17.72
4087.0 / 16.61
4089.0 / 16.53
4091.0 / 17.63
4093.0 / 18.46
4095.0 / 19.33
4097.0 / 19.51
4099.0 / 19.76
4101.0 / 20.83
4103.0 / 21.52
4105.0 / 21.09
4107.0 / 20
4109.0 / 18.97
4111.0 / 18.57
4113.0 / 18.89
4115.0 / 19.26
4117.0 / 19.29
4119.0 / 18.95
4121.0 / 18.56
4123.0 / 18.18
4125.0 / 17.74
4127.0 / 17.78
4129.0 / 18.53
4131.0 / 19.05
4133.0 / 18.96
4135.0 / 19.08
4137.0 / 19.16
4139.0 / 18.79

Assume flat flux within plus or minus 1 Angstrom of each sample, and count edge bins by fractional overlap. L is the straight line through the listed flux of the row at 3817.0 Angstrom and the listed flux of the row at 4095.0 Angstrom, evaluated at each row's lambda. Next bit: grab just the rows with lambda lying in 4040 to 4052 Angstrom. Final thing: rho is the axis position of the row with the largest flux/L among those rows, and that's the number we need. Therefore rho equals 4045.0 Angstrom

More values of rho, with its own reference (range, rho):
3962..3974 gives 3971.0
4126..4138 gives 4137.0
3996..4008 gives 3999.0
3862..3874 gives 3869.0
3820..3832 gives 3831.0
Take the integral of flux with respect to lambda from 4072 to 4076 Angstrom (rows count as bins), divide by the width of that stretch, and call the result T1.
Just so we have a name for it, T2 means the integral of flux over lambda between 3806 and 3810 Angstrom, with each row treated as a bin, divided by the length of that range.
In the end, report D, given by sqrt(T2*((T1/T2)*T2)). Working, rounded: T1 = 19.6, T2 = 20.9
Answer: 20.2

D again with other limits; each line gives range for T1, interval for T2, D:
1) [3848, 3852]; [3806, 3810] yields 21.4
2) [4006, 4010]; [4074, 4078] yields 19.0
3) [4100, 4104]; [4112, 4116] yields 20.1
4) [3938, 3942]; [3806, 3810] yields 20.7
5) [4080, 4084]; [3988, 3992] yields 19.4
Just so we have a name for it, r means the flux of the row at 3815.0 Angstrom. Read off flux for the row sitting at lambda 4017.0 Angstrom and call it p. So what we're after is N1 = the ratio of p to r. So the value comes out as 0.88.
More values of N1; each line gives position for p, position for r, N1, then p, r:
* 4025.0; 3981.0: 0.99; 19.69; 19.83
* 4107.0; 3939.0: 0.99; 20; 20.11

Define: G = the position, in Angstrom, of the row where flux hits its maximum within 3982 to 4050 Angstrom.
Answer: 3987.0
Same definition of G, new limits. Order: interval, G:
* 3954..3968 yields 3955.0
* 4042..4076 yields 4071.0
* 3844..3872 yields 3869.0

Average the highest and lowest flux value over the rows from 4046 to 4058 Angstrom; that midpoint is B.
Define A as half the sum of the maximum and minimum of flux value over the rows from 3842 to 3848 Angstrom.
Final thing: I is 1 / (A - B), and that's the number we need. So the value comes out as 0.6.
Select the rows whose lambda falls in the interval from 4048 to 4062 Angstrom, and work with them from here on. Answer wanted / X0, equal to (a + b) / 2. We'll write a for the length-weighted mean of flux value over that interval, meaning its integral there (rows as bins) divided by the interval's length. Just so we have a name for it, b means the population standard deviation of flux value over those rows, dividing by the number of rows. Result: 9.6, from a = 18.9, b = 0.20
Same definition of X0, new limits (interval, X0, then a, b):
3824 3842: 10.5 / 20.7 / 0.27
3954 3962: 10.2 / 19.9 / 0.41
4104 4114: 10.2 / 19.5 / 0.93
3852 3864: 11.5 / 22.3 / 0.72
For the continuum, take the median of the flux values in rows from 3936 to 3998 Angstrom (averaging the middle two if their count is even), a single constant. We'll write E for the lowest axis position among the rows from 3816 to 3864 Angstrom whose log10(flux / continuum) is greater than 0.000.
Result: 3817.0 Angstrom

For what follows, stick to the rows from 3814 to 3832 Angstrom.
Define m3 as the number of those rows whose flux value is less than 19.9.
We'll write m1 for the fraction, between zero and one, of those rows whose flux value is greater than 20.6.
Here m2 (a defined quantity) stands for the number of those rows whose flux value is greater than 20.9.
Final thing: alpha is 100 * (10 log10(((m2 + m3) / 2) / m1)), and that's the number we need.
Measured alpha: 477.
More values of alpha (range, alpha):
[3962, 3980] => 799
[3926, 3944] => 1130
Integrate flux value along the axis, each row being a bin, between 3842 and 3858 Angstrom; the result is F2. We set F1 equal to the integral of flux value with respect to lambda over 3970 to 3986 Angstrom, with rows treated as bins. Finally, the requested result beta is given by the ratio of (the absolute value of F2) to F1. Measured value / 1.03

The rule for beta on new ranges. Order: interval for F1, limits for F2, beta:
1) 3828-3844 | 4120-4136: 0.89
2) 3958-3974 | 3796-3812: 1.03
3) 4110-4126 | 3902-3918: 1.13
